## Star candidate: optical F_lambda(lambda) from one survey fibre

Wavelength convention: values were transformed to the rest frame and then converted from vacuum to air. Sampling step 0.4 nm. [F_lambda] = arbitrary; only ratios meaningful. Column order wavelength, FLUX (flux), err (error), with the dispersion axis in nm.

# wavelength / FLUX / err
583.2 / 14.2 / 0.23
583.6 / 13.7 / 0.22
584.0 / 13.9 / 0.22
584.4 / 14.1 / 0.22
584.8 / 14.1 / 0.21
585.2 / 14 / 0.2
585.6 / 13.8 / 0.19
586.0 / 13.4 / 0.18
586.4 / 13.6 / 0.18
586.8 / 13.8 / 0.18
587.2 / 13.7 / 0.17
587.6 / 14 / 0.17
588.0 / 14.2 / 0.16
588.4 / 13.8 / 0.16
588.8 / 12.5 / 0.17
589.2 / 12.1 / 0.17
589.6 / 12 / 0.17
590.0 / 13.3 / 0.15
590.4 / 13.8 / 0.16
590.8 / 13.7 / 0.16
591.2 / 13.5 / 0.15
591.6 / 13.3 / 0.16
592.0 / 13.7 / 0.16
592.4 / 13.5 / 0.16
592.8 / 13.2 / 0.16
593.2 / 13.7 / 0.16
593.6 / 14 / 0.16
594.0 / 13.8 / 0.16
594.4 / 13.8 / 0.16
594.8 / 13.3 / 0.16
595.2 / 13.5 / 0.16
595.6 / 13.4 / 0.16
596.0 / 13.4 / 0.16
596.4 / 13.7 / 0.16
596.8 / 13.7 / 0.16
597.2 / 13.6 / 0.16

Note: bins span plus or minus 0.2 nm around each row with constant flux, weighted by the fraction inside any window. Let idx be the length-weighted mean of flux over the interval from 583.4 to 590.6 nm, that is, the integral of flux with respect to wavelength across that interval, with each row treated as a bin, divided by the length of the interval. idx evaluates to 13.5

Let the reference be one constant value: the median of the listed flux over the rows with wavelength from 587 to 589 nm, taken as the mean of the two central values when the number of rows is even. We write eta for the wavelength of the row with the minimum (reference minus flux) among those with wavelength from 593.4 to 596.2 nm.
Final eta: 593.6 nm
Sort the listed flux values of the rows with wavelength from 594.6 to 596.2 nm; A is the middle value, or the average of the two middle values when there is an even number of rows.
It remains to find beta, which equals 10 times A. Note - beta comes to 134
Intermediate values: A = 13.4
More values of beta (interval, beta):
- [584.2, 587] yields 138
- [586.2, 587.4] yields 137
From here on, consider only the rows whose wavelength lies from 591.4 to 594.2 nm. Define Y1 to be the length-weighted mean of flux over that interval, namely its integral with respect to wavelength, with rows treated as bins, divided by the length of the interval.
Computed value 13.6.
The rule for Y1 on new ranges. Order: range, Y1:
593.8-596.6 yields 13.6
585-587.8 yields 13.8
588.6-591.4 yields 13.0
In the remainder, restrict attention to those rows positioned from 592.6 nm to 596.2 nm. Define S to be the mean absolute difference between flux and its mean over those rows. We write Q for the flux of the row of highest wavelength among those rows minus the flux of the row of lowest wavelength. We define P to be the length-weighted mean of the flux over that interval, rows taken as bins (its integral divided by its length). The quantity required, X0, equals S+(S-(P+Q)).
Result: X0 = -13.3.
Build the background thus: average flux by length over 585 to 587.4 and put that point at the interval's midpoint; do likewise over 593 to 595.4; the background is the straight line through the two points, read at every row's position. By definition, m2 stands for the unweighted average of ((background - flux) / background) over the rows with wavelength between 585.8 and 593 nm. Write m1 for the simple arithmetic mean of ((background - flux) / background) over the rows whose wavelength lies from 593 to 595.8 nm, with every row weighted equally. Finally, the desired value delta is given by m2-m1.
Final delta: 0.02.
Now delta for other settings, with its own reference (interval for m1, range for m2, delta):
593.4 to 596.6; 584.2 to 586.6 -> -0.01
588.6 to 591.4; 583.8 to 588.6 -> -0.06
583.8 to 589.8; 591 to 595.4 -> 0.00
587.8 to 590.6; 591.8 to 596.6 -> -0.04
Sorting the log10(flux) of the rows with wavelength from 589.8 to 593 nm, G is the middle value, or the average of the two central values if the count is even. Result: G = 1.130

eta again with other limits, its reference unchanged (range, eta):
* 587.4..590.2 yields 588.0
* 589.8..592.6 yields 590.4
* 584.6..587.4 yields 584.8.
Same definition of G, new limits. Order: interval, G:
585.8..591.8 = 1.134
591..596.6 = 1.130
